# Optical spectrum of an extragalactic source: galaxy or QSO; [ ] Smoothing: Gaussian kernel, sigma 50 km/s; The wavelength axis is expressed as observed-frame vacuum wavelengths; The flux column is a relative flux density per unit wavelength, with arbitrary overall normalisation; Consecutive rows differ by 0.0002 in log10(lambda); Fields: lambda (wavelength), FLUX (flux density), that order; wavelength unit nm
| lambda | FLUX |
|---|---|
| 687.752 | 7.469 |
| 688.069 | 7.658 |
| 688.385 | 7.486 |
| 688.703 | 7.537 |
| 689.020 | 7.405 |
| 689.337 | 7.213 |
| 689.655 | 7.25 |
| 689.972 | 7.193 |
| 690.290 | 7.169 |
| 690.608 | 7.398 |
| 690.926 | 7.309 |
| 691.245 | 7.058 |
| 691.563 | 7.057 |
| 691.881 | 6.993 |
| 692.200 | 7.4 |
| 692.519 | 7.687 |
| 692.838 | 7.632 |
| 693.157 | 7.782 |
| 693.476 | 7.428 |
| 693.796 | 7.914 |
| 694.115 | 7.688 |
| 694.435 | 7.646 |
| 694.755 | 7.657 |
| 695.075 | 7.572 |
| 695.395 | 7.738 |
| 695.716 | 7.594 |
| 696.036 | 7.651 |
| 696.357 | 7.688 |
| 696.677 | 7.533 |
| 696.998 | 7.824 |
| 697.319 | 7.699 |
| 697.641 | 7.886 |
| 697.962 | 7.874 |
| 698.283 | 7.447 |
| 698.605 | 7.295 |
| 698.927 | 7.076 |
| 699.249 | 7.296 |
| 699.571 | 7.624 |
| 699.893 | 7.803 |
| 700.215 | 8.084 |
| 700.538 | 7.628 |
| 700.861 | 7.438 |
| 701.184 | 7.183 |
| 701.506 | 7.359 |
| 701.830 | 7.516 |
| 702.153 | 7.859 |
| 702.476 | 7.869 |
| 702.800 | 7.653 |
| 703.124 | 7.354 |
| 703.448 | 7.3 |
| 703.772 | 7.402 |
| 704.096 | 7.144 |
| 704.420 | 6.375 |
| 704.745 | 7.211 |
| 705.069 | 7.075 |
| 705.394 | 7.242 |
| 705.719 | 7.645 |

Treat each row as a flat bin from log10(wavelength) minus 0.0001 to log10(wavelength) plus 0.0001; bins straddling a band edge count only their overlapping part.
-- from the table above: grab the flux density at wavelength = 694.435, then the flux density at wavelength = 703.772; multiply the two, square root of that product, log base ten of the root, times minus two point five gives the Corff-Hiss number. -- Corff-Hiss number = -2.19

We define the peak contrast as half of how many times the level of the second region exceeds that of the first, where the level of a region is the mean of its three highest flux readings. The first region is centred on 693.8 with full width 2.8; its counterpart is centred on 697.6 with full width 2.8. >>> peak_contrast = 0.504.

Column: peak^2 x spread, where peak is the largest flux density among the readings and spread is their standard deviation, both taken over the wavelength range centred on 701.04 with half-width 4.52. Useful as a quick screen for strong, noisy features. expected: 23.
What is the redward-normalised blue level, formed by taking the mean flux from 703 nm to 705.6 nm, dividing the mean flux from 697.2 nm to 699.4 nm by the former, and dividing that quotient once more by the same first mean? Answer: 0.147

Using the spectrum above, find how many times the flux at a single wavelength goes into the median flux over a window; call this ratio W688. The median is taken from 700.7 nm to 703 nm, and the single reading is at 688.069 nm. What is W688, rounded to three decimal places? 0.981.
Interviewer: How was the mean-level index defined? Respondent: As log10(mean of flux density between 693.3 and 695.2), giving 0.884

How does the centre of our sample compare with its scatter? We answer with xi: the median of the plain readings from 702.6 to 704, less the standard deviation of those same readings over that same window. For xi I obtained 7.2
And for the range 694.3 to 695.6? 7.6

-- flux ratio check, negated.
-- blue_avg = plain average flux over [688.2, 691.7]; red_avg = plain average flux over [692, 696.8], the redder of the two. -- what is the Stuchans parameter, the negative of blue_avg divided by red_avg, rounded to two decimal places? -0.95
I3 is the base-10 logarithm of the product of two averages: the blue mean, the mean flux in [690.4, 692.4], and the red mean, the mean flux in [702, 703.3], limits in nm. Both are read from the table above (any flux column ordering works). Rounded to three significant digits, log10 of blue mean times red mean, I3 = 1.74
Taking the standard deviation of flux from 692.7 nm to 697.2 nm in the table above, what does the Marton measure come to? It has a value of 0.12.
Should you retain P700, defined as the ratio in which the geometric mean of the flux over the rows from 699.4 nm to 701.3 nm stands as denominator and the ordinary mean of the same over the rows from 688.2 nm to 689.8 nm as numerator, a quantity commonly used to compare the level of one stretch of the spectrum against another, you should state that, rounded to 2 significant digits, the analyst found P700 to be 0.97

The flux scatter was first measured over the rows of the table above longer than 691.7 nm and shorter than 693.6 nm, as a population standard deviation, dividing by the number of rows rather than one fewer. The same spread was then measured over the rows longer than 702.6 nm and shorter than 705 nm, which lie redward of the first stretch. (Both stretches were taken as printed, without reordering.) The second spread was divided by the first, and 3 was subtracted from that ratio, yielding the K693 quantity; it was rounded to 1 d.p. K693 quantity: -1.6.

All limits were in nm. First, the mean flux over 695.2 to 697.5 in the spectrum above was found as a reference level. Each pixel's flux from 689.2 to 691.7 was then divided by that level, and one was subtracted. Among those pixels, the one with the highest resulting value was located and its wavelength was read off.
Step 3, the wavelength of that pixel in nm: 690.608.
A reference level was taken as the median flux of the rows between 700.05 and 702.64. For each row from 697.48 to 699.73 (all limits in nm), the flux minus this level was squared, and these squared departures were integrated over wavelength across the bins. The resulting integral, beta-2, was 0.20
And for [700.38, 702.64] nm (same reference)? 0.13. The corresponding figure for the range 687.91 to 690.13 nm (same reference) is 0.13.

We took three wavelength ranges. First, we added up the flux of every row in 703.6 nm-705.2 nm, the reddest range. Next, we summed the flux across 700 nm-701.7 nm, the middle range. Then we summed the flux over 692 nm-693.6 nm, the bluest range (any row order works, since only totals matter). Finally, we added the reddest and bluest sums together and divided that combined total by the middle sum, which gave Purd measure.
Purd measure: 1.94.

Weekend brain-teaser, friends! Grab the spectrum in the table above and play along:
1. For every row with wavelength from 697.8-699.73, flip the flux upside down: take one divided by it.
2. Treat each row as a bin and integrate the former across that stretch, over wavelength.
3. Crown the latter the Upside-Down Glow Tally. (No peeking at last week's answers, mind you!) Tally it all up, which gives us 0.260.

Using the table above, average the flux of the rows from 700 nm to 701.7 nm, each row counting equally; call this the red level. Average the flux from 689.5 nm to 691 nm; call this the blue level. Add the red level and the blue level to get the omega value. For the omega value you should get 14.8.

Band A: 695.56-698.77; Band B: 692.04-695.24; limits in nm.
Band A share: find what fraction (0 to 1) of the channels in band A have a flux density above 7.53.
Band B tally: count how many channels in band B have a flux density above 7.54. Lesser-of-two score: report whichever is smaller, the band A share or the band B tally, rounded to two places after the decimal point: 0.80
